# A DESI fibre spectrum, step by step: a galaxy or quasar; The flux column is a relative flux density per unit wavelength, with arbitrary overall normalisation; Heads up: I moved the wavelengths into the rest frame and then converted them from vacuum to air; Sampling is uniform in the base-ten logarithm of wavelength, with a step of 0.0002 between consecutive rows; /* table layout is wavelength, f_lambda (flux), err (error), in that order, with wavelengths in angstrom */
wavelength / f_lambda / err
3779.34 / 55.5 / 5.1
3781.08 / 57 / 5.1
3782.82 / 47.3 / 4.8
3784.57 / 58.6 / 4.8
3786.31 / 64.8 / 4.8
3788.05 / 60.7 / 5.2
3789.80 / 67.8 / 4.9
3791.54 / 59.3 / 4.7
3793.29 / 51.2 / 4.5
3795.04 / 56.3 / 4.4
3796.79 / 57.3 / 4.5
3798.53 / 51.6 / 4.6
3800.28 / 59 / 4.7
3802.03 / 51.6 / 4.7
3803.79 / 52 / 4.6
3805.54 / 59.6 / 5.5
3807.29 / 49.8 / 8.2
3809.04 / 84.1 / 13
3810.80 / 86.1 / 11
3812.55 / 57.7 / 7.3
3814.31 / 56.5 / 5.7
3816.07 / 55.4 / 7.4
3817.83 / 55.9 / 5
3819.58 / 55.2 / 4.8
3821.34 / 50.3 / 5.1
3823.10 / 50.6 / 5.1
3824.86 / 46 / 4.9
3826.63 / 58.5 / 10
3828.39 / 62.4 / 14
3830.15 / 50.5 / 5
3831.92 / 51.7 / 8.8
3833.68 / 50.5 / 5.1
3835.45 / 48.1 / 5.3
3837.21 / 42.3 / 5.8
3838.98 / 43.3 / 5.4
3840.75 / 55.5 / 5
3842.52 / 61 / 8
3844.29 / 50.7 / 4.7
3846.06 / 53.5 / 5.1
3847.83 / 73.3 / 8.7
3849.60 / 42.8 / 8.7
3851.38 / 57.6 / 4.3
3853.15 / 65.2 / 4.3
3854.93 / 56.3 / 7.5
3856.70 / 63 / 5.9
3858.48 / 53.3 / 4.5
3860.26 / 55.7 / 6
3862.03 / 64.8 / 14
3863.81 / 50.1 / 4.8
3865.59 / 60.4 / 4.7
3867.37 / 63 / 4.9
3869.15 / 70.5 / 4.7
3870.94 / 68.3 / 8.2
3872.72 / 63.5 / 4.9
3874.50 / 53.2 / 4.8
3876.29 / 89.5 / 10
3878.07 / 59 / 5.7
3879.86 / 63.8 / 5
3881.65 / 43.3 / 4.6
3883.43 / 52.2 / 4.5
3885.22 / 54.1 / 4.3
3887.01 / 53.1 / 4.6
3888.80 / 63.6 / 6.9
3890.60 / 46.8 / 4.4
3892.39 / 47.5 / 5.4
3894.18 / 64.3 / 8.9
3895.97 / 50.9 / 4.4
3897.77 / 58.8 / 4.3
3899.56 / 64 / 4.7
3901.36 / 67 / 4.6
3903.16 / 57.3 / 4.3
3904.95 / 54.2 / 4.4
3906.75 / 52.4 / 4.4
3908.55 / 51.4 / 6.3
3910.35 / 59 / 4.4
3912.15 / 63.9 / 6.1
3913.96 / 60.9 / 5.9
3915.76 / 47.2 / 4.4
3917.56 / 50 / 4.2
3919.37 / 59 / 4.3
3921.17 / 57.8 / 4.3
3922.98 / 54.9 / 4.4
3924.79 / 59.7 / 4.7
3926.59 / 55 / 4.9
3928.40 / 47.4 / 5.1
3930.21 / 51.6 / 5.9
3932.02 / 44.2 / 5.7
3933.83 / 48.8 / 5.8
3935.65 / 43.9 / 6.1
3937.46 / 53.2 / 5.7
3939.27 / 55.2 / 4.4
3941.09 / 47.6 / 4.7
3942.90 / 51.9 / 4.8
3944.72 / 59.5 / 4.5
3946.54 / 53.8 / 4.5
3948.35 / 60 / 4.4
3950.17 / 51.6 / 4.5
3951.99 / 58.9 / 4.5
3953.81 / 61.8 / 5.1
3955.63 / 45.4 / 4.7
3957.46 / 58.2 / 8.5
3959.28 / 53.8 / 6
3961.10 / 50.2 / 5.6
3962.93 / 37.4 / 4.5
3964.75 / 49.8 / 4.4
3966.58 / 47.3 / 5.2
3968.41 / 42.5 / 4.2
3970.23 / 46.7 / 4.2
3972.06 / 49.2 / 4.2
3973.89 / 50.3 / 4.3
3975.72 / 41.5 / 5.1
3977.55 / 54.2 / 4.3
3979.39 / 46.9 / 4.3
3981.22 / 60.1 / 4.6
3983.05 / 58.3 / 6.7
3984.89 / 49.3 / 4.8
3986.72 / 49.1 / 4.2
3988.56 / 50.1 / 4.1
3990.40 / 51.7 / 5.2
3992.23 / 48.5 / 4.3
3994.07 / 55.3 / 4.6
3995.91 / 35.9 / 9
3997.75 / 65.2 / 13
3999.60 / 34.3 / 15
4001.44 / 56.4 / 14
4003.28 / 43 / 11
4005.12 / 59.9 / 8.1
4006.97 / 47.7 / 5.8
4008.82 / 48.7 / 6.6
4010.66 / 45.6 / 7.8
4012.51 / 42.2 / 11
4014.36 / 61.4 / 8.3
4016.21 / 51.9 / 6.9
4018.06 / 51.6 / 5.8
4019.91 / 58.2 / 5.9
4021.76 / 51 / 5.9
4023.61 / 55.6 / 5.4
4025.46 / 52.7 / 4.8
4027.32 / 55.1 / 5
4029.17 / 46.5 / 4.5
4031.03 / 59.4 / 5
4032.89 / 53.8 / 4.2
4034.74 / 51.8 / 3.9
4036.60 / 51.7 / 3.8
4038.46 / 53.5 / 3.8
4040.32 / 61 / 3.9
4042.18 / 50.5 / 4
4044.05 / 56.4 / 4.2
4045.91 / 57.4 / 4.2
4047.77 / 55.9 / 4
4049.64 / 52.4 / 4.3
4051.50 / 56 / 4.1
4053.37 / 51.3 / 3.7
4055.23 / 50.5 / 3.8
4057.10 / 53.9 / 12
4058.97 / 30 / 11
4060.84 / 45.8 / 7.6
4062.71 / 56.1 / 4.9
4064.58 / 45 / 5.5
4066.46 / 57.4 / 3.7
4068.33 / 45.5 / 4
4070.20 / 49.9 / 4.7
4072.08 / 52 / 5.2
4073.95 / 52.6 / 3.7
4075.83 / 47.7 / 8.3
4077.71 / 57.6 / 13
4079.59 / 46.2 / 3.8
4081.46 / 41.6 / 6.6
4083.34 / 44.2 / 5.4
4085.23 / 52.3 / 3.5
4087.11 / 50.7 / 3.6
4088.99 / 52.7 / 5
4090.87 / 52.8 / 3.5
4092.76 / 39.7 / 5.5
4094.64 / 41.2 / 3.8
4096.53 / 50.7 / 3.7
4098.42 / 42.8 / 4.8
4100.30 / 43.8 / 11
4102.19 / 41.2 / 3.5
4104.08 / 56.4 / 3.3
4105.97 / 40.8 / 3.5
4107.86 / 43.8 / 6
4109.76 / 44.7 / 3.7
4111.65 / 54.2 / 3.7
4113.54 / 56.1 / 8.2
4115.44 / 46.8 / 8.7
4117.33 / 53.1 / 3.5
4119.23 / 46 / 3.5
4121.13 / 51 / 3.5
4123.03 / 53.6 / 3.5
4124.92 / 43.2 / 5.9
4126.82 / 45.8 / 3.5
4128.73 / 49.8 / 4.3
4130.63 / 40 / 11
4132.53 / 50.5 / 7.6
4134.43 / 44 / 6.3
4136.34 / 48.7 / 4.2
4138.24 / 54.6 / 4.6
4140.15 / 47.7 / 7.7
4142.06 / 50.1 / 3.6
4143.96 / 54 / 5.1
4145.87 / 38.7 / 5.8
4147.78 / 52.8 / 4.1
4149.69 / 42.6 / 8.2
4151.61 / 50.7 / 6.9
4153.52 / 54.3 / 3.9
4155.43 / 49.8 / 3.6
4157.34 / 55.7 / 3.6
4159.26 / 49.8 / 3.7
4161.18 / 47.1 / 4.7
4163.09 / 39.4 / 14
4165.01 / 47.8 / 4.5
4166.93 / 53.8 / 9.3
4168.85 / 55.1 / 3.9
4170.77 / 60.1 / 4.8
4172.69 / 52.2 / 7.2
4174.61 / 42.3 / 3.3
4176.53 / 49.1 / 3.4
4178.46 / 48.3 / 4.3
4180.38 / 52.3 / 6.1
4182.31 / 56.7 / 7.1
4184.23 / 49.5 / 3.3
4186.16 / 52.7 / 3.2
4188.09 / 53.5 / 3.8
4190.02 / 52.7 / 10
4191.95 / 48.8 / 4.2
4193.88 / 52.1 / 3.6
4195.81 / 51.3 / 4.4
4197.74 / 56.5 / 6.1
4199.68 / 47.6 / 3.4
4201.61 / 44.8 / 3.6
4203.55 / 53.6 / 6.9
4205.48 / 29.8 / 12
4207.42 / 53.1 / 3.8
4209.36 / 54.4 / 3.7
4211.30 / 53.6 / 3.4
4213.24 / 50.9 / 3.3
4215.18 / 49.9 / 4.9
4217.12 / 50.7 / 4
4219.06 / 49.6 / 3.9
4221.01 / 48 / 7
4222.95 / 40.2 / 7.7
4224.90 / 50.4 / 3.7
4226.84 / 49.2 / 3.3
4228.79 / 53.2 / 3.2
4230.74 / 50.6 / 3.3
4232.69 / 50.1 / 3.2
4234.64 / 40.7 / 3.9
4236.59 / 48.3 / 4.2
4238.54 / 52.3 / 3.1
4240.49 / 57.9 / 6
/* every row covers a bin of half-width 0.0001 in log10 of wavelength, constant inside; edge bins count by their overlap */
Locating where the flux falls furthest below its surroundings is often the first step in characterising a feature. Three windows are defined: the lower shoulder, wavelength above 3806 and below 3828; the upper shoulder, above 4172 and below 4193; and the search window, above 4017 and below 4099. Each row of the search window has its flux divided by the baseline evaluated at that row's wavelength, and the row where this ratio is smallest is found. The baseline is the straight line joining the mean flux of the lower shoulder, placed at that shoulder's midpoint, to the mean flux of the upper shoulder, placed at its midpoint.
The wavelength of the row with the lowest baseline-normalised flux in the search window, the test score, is 4058.97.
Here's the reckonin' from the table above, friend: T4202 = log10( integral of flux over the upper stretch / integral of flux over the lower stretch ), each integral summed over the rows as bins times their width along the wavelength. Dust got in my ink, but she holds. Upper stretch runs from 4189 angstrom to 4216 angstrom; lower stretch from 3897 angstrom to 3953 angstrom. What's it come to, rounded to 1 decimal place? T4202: -0.4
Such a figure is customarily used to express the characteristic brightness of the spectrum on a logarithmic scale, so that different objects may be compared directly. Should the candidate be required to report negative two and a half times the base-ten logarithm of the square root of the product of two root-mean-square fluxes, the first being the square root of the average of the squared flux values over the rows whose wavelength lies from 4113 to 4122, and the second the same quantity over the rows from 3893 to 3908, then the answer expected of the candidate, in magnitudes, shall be -4.34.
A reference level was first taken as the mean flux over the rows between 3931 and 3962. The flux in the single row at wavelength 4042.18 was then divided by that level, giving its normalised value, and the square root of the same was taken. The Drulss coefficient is 0.98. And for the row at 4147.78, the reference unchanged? 1.00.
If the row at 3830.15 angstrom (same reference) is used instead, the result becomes 0.98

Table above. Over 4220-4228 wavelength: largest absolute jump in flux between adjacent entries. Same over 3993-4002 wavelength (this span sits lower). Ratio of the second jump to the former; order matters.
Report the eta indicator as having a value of 3.0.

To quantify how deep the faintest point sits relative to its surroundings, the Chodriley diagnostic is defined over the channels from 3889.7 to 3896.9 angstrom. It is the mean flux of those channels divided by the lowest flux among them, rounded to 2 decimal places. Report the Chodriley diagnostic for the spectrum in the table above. 1.12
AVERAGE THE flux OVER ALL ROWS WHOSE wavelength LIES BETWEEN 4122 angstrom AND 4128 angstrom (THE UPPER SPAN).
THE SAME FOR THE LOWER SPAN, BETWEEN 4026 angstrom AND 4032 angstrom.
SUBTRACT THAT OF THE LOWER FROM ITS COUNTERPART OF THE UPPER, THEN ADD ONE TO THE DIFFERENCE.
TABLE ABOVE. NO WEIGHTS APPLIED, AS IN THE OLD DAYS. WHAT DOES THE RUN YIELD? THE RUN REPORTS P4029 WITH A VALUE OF -5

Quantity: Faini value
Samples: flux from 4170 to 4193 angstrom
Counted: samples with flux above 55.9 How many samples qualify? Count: 2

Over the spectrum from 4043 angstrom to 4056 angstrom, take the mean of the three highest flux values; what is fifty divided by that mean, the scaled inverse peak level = 0.88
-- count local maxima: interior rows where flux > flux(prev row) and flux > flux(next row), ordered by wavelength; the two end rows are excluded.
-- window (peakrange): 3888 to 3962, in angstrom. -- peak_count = 12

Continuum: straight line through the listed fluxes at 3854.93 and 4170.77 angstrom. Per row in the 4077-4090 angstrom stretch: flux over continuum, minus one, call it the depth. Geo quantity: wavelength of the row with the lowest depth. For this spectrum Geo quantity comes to 4081.46 angstrom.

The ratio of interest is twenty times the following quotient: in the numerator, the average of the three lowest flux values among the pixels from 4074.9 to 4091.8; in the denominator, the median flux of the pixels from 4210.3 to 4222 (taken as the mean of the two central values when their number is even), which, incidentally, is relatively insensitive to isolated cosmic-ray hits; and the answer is 17.5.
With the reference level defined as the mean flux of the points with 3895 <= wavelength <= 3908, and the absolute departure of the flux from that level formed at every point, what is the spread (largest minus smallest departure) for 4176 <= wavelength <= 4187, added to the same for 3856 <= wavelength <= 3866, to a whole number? 14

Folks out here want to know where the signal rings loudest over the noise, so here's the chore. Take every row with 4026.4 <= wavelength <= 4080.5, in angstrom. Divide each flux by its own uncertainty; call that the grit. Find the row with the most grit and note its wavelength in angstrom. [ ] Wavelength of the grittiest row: 4040.32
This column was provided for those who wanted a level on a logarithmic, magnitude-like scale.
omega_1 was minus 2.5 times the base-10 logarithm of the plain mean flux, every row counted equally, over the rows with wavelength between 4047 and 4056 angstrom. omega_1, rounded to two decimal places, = -4.32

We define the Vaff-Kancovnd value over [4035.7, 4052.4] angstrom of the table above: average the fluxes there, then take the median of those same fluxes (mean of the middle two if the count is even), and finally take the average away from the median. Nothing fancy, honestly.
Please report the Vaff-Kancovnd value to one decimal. 0.9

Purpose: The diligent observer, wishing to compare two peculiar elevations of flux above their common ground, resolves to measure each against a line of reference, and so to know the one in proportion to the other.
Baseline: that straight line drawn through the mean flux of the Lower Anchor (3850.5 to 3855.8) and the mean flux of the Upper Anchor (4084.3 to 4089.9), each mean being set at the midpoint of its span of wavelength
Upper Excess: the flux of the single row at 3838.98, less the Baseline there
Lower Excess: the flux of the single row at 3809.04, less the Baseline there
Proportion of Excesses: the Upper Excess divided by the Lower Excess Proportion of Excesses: -1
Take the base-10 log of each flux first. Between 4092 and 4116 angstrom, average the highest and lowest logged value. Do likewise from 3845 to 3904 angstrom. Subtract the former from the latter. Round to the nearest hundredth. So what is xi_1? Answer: 0.12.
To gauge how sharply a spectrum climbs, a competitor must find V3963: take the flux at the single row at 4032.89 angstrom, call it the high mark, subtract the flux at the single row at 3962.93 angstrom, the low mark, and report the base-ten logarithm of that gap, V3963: 1.2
